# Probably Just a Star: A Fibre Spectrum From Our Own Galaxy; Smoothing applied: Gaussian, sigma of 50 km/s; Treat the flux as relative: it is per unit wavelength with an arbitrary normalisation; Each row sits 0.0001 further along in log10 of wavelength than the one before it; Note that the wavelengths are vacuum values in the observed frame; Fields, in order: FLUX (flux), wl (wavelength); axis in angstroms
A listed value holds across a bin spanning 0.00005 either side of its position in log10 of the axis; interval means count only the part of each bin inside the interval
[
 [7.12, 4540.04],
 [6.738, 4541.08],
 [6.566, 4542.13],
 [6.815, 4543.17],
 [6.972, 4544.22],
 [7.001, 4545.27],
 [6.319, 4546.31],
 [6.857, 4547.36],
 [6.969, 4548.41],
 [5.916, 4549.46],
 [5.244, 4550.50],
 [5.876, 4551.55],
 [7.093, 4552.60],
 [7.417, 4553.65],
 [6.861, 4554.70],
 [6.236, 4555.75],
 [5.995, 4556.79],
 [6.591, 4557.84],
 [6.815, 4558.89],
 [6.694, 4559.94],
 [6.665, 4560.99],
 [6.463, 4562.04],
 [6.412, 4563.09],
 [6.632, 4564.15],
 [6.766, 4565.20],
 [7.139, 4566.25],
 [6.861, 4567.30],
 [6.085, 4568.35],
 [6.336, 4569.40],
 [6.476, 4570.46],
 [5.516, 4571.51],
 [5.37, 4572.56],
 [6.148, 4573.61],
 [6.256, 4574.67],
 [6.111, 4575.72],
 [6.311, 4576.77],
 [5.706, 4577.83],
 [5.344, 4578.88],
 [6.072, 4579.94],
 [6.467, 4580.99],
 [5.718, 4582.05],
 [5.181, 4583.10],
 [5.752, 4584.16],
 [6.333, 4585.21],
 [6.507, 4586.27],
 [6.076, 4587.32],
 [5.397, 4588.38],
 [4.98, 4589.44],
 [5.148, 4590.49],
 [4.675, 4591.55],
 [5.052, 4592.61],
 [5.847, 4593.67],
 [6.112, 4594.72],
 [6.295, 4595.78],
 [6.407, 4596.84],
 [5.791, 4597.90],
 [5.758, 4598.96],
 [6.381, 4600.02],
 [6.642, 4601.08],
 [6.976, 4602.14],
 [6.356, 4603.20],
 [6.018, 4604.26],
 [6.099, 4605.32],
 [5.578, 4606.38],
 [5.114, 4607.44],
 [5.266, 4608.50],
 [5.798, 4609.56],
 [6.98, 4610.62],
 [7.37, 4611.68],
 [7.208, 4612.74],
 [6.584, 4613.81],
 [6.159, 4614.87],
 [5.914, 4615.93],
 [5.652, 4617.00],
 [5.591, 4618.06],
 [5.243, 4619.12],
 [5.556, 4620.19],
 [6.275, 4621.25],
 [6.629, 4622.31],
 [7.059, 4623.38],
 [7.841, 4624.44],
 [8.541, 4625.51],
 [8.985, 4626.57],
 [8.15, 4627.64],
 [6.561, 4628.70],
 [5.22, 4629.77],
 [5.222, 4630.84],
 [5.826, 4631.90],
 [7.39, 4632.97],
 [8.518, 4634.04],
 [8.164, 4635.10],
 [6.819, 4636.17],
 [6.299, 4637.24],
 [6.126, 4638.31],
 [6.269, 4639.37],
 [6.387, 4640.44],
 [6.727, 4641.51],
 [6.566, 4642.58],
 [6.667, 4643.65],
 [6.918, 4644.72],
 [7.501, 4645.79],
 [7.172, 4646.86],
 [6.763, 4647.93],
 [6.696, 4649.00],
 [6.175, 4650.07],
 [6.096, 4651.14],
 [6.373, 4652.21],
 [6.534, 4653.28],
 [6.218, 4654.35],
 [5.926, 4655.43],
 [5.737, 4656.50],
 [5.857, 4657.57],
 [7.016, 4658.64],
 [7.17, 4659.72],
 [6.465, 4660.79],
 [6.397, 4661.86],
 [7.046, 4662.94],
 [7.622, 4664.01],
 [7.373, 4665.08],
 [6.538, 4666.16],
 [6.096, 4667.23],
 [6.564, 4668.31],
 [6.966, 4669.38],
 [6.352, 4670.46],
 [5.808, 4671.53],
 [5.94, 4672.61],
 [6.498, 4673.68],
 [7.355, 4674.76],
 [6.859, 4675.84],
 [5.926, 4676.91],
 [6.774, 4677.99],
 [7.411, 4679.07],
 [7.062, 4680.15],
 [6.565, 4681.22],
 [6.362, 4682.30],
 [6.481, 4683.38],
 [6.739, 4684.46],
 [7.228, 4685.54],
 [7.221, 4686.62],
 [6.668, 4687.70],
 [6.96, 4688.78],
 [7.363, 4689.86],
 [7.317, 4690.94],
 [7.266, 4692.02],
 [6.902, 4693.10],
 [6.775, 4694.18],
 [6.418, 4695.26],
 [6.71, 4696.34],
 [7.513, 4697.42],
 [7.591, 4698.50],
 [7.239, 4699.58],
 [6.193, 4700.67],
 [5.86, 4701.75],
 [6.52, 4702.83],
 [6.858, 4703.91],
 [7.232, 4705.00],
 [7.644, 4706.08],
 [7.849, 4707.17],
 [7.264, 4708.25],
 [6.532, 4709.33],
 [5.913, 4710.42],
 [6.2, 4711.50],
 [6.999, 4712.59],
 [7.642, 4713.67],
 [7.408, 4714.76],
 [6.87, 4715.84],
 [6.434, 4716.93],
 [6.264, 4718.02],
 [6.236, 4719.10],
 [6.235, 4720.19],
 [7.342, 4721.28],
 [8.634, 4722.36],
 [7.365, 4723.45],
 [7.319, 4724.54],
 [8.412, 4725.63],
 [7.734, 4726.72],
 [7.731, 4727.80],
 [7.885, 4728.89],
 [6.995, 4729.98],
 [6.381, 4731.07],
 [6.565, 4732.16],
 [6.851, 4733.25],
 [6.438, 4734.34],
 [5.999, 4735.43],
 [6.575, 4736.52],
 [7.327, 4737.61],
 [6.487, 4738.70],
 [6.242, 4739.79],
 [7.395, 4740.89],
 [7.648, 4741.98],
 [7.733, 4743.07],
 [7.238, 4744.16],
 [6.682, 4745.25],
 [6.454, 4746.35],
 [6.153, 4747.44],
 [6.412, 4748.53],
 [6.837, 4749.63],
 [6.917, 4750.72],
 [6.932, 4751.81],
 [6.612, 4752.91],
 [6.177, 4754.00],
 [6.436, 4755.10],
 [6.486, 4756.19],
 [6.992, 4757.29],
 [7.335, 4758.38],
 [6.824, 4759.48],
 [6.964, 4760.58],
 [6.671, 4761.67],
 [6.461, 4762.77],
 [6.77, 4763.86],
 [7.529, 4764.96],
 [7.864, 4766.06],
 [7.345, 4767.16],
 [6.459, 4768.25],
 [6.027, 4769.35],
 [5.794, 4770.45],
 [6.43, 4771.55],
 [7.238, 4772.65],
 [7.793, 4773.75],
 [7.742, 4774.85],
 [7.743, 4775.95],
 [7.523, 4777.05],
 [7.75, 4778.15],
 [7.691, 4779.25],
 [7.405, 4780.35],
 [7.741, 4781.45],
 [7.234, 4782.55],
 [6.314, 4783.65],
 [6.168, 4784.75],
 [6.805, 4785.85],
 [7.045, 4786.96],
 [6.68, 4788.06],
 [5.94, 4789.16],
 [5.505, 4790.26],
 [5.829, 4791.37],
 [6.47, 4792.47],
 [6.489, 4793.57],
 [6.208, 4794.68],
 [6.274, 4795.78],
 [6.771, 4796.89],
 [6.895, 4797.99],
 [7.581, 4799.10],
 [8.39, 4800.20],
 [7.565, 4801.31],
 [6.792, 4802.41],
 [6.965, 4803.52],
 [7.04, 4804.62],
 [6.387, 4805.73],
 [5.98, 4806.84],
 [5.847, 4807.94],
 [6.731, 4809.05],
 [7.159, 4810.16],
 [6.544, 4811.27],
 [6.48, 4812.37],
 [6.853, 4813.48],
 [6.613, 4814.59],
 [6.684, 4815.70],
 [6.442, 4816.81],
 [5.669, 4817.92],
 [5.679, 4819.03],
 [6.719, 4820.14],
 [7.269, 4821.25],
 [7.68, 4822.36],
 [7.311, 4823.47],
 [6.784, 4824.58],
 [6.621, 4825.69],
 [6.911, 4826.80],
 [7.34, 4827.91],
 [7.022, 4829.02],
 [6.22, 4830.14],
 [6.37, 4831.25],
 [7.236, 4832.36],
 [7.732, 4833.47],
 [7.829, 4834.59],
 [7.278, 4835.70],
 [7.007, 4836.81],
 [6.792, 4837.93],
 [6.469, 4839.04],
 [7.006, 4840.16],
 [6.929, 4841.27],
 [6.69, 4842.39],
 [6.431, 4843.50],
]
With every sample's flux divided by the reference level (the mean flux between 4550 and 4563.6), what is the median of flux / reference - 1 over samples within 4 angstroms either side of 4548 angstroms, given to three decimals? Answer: 0.015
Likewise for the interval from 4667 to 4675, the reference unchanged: -0.010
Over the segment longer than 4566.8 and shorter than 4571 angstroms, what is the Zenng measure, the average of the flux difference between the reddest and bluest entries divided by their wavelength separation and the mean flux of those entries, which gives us 3.2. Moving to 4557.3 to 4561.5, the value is 3.4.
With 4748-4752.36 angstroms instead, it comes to 3.5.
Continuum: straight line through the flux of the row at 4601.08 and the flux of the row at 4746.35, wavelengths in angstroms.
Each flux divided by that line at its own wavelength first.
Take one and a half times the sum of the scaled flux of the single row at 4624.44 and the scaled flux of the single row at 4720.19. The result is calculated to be 3.22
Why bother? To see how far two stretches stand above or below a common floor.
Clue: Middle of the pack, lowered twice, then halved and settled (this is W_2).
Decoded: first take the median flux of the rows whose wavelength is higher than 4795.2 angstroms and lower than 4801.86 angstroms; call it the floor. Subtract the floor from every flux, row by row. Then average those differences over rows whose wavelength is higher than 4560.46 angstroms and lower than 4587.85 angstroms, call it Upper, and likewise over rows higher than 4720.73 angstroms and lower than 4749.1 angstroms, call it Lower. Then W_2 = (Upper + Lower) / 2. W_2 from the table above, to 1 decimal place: -0.6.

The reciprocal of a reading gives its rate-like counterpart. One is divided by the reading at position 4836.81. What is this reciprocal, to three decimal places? 0.143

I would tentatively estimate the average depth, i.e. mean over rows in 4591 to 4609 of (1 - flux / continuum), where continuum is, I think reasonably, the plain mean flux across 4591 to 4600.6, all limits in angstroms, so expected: -0.016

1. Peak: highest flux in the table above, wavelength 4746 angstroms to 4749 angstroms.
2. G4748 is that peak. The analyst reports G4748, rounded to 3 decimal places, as 6.454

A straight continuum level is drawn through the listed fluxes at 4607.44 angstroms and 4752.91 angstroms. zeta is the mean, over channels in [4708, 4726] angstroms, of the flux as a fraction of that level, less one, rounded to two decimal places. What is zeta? 0.12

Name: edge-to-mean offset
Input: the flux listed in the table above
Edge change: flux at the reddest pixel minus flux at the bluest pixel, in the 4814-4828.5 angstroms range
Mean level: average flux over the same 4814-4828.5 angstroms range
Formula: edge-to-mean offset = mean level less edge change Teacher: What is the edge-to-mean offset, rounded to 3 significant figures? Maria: 6.02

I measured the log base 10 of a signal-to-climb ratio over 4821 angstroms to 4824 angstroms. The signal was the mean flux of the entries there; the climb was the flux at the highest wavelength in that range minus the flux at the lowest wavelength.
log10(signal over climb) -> 2.2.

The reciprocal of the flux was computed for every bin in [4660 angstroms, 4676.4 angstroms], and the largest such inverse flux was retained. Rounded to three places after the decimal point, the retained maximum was 0.172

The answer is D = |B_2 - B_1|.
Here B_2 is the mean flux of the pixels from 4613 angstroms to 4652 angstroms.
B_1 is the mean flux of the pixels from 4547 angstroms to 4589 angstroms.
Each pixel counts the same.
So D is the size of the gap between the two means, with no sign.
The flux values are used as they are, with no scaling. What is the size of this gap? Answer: 0.4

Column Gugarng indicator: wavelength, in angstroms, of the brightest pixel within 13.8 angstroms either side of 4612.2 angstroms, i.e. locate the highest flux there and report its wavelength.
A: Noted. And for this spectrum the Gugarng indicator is 4625.51 angstroms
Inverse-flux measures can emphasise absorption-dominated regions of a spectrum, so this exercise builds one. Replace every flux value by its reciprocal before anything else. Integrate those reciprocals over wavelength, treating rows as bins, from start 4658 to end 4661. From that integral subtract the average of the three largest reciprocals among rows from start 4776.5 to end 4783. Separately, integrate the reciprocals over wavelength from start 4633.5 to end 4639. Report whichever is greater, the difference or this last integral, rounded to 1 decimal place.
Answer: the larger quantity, 0.8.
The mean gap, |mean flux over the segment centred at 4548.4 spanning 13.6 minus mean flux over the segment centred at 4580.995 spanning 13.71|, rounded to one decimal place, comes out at 0.6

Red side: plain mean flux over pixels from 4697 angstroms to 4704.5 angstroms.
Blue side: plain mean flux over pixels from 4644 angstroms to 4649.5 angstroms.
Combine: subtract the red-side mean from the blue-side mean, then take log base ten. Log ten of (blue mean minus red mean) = -0.73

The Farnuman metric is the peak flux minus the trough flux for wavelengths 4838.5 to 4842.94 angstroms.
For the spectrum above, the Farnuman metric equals 0.54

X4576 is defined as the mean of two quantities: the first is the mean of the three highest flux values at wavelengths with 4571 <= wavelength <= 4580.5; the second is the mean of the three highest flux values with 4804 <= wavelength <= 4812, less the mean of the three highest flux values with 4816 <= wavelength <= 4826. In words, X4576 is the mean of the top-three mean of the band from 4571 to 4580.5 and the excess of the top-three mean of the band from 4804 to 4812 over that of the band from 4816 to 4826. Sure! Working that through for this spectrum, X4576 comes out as 2.90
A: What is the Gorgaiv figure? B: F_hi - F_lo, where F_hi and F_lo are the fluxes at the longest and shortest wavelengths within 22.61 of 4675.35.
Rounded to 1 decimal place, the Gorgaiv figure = 1.0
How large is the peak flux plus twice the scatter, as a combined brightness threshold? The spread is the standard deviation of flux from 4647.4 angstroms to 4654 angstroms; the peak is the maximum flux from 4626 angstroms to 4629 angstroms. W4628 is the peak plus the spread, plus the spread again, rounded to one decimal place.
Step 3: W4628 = 9.5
